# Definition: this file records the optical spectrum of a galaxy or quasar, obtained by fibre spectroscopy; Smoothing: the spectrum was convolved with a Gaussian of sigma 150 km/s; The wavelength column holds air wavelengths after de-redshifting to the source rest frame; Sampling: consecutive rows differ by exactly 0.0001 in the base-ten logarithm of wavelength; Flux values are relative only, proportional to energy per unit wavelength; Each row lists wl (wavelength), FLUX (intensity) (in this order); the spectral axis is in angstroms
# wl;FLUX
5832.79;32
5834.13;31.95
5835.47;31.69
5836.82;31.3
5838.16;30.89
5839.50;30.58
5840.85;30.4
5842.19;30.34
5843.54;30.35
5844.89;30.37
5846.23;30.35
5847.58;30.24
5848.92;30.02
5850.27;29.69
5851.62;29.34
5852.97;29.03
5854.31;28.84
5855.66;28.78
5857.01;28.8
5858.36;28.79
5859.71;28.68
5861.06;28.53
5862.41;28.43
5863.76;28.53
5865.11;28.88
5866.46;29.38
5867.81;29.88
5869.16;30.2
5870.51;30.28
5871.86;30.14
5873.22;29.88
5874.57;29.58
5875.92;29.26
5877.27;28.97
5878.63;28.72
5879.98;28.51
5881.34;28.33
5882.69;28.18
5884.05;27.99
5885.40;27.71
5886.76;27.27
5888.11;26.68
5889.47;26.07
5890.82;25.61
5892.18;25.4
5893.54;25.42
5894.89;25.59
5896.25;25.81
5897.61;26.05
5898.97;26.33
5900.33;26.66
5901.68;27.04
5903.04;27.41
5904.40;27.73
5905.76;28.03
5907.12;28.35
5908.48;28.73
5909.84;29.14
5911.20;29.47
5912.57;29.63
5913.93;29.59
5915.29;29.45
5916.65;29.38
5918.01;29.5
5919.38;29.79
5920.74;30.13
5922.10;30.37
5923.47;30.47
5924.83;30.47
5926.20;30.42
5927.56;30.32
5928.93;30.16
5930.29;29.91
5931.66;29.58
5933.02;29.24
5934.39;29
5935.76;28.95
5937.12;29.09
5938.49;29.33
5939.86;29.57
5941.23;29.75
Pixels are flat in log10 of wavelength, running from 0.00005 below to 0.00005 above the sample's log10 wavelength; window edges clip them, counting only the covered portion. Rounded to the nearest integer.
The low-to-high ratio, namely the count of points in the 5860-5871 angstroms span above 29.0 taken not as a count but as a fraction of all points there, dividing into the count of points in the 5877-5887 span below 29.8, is 16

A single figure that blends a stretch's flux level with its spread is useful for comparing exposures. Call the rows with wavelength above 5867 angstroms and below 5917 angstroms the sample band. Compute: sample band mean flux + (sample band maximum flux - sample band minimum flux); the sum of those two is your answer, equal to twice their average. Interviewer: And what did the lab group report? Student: 32.9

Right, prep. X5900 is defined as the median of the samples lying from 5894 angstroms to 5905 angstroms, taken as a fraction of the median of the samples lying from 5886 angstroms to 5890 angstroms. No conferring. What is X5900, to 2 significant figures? 0.99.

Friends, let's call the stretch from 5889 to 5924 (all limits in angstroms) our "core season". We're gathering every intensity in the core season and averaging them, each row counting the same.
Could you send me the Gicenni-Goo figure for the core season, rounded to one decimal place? 28.0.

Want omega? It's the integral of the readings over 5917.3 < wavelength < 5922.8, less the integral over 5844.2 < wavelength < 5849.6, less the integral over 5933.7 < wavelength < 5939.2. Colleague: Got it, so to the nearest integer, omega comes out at -159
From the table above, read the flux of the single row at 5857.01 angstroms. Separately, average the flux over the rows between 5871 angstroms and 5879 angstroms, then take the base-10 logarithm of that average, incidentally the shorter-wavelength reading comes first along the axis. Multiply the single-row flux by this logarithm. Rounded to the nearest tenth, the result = 42.3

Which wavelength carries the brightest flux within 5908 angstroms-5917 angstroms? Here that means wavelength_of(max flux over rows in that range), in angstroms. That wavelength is 5912.57 angstroms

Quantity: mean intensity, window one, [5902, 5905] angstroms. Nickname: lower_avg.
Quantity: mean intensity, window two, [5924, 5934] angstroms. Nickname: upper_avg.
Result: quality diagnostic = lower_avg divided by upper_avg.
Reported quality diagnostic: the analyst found 0.92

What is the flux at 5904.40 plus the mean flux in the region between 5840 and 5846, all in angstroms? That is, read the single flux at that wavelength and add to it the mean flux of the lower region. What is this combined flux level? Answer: 58.1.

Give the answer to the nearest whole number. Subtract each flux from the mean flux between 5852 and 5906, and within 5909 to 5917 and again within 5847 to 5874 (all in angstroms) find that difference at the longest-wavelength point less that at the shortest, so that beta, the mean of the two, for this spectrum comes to 0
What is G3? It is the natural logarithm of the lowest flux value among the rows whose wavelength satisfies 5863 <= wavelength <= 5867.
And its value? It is 3.35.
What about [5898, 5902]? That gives 3.27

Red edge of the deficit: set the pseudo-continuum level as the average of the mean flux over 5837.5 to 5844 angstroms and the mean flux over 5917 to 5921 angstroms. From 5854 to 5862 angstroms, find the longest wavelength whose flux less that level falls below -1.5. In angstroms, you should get 5861.06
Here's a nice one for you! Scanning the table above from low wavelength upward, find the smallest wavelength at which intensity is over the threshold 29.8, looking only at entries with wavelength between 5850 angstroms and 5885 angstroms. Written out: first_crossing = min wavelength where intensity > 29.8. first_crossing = 5867.81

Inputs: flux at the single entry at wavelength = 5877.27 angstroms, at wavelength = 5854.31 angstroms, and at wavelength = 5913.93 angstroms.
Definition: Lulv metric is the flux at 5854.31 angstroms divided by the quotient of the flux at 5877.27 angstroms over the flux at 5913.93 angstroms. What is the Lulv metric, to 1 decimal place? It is 29.5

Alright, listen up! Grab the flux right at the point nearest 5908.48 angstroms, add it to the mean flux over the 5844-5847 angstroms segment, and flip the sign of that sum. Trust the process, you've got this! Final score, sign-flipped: -59.1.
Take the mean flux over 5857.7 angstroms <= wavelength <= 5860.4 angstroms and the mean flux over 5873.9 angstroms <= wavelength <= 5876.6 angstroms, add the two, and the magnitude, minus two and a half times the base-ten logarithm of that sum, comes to -4.41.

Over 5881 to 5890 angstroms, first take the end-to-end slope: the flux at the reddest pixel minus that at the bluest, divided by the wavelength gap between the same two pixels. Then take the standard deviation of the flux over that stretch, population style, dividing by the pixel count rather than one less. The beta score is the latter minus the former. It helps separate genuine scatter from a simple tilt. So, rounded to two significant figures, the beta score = 1.1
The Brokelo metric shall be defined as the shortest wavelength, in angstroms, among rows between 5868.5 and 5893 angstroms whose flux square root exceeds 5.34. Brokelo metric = 5869.16 angstroms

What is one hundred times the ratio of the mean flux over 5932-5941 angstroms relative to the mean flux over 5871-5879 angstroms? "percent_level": 99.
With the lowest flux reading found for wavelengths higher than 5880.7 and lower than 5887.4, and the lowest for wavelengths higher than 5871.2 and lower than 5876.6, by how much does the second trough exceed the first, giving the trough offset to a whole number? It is 2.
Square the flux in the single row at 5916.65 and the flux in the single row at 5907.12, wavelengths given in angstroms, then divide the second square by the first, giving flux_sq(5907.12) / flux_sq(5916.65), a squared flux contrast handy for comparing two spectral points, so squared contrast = 0.93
